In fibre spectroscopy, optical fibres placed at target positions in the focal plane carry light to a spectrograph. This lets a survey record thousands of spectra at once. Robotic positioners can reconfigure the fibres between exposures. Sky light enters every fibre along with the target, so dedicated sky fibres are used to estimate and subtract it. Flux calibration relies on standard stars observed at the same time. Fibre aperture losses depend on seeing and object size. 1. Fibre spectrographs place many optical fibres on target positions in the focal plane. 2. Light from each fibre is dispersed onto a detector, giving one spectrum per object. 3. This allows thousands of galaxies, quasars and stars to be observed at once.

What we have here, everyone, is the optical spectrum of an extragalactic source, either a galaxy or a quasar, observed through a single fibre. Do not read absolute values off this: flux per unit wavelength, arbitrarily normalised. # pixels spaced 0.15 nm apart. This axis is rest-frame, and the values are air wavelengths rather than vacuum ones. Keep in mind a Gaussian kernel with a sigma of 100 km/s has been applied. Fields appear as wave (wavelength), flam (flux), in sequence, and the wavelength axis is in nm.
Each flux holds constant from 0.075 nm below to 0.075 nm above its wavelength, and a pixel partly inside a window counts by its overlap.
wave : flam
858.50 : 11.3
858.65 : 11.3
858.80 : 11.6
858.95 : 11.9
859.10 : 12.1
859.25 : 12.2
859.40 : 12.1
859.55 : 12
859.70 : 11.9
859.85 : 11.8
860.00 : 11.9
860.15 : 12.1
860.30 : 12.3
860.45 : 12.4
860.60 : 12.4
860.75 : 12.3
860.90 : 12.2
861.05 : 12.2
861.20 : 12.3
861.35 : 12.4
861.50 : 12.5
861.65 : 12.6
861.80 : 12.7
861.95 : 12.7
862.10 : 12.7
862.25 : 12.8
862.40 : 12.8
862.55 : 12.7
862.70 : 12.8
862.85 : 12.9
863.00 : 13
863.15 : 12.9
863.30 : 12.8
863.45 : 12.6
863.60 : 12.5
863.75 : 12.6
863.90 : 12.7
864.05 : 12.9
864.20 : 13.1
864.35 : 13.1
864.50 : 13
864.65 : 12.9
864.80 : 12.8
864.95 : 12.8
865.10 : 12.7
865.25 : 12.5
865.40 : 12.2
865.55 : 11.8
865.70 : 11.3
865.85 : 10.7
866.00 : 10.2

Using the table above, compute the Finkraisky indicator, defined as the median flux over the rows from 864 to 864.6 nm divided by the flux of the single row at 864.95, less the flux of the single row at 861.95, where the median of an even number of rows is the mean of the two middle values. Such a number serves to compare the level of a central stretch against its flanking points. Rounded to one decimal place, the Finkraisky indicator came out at -11.7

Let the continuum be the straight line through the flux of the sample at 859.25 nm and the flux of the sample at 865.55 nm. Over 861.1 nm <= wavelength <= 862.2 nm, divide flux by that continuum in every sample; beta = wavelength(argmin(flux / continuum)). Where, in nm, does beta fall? 861.20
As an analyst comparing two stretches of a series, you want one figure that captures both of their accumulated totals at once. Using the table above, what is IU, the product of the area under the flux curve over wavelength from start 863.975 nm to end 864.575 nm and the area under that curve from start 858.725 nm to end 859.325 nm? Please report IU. 56.0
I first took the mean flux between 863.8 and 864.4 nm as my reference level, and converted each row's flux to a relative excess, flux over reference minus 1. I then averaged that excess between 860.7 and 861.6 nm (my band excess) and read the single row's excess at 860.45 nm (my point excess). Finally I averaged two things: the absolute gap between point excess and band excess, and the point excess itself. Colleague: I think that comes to -0.018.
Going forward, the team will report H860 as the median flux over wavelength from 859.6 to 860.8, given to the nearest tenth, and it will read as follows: 12.2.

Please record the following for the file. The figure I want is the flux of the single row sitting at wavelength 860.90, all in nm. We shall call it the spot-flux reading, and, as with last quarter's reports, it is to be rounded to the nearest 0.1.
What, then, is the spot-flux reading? 12.2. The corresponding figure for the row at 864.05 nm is 12.9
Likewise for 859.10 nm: 12.1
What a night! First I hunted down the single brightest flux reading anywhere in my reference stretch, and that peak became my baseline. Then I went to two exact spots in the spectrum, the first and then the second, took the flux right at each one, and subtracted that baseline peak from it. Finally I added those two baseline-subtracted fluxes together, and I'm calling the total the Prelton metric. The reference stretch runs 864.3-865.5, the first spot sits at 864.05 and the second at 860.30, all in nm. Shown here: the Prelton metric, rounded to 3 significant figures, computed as -1.00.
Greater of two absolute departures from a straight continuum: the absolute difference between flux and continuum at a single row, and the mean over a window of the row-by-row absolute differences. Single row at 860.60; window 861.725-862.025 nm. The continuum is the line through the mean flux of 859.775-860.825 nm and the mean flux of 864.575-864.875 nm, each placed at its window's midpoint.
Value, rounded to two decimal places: 0.29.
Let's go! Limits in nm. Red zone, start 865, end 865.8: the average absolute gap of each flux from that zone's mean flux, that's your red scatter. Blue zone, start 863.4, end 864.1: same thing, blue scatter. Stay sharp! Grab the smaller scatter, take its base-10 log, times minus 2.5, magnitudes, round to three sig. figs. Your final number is 2.38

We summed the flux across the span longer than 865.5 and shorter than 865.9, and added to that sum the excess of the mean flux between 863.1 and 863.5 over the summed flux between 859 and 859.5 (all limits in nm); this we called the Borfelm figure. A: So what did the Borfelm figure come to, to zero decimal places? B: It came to 10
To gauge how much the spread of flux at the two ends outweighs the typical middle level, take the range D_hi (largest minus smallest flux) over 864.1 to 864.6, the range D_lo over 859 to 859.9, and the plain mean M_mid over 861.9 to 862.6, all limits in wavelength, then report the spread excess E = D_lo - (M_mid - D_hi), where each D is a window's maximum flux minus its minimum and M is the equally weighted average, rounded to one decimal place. -12.2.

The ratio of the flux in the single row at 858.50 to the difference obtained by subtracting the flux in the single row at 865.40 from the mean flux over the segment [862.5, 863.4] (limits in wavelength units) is 17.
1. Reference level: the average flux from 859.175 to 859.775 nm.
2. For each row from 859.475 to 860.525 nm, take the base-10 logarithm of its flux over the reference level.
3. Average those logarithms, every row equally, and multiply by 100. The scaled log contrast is 0.0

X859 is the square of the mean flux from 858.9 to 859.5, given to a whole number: 146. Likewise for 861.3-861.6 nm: 155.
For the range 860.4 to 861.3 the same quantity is 151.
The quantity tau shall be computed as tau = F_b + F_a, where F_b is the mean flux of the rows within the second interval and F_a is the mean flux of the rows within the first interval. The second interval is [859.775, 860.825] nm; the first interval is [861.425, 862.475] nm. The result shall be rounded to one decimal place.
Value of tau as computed 24.9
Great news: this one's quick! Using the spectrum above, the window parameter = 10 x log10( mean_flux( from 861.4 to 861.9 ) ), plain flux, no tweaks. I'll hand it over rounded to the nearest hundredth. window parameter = 11.00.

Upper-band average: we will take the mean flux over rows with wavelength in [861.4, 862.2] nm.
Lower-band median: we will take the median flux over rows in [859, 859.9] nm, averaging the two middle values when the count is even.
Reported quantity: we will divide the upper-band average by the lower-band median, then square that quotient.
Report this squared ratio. 1.10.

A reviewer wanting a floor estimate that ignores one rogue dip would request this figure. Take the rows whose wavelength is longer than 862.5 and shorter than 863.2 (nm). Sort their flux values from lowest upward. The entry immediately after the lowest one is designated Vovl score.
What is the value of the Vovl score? 12.8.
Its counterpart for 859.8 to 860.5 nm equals 11.9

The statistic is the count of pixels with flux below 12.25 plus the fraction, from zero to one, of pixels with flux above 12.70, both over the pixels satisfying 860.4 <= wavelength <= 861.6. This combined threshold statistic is 2.0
